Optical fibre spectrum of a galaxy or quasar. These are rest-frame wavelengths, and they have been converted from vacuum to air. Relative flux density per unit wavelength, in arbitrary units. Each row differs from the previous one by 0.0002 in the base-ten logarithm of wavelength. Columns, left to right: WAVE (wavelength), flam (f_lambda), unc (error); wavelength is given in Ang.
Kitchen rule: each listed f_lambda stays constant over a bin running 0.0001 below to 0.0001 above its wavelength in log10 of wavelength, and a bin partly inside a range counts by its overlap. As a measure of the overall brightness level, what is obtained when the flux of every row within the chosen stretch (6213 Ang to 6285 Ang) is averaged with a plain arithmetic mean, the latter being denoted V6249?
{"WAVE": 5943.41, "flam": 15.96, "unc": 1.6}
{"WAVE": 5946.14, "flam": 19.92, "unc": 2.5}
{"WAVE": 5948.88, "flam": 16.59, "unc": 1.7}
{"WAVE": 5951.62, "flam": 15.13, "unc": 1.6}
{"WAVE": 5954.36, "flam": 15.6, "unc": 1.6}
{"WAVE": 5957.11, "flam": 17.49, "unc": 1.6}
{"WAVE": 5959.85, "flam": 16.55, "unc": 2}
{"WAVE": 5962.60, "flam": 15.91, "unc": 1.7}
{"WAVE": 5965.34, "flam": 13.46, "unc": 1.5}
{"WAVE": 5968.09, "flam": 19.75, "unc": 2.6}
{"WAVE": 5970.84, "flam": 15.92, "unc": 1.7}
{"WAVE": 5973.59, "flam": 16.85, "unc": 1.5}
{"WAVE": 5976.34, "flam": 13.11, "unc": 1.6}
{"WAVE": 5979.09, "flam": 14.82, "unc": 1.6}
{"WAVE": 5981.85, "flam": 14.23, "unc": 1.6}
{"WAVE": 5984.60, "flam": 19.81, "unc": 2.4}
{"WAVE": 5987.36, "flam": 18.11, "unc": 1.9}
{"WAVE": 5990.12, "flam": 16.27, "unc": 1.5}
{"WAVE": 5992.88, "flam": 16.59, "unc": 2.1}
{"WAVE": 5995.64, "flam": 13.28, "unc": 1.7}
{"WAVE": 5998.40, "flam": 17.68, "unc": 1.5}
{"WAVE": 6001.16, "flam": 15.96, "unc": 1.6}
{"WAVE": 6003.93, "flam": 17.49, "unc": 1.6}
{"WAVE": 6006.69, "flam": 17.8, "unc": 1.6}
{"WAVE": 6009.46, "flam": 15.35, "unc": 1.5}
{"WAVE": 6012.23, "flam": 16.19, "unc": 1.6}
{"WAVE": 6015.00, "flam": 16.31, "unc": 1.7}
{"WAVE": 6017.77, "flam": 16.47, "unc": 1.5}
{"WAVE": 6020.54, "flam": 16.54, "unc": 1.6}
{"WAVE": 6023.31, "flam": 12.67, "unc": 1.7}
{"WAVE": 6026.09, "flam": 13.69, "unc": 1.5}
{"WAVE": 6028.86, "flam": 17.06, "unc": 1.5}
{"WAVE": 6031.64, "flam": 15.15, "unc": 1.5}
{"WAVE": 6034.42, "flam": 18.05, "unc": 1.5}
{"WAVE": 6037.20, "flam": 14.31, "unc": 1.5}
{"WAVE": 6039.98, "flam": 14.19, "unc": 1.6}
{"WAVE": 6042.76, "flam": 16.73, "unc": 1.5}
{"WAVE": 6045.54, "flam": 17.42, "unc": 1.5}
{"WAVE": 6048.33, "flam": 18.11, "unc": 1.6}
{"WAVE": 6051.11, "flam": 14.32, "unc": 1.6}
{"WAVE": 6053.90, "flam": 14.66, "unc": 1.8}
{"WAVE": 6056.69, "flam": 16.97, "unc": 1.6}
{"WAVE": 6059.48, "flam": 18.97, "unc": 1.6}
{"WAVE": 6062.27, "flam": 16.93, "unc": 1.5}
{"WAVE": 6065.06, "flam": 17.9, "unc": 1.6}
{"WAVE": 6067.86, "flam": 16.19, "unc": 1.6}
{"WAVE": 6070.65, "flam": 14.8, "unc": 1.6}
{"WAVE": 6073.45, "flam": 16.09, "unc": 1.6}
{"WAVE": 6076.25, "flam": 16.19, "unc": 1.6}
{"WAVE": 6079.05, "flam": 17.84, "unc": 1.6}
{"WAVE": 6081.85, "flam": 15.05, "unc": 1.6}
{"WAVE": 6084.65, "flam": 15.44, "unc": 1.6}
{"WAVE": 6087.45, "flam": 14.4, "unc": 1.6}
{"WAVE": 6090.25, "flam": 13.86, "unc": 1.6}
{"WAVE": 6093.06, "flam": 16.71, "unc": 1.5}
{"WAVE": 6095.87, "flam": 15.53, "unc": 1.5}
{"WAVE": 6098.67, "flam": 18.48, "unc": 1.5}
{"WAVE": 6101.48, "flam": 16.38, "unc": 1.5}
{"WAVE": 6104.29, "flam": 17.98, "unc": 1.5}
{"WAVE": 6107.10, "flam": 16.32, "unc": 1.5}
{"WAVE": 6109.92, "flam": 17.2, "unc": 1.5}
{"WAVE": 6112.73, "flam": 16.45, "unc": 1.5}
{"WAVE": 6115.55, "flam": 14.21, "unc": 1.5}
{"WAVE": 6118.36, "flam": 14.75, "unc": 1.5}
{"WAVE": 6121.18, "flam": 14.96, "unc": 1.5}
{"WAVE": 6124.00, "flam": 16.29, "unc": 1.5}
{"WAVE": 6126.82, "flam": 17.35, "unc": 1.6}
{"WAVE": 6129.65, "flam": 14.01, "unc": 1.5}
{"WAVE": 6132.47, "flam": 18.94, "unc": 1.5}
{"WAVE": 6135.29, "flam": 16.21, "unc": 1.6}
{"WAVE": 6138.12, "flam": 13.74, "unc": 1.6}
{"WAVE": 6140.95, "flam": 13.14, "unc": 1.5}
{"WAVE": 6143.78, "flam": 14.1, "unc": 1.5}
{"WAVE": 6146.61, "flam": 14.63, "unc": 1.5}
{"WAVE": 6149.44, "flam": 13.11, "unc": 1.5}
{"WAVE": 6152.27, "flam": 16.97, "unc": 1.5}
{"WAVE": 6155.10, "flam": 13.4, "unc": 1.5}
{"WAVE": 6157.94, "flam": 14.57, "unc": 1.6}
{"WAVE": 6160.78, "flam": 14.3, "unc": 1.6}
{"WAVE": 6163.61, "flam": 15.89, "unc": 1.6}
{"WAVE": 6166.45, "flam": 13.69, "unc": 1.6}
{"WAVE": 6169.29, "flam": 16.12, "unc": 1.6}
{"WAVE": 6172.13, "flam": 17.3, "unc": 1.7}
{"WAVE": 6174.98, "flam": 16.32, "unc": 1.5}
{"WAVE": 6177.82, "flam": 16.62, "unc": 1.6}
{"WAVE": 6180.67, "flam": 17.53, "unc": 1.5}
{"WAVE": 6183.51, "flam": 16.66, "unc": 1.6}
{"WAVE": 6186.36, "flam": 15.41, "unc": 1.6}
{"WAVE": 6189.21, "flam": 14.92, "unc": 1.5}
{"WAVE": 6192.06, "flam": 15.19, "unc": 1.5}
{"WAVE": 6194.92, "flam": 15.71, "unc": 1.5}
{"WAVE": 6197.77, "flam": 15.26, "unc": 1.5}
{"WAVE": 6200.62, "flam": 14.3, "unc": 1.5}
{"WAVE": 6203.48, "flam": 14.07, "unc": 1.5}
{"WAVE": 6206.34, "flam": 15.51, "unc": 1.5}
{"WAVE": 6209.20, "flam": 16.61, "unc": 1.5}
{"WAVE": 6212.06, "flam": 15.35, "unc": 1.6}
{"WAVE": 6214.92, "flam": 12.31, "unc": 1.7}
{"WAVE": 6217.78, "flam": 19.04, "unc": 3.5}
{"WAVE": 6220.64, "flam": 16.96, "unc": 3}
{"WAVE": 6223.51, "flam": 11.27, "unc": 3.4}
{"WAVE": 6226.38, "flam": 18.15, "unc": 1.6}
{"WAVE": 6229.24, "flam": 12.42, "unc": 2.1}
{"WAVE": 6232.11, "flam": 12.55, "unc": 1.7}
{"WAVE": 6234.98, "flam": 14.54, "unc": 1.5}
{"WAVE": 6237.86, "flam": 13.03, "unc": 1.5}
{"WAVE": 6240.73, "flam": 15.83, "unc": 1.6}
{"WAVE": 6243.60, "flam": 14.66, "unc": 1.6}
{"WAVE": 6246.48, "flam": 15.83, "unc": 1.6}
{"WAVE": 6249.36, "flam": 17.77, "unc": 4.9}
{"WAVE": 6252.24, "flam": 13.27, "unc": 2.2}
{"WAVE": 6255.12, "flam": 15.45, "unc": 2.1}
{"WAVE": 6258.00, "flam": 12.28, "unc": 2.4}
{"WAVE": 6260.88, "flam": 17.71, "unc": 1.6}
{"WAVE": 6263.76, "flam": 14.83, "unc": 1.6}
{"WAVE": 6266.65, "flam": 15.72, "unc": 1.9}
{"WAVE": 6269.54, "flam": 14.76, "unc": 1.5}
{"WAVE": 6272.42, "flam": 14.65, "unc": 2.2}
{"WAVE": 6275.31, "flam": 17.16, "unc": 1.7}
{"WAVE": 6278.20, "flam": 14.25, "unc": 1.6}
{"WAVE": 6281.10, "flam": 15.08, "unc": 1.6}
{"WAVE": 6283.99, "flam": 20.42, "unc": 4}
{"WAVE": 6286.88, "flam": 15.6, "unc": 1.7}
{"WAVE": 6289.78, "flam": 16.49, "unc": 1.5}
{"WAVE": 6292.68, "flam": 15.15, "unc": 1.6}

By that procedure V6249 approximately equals 15.2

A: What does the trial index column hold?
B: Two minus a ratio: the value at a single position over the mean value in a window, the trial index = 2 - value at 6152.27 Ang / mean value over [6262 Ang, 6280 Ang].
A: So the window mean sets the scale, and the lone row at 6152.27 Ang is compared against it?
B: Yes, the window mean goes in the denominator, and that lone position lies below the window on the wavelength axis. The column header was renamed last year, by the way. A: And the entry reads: 0.89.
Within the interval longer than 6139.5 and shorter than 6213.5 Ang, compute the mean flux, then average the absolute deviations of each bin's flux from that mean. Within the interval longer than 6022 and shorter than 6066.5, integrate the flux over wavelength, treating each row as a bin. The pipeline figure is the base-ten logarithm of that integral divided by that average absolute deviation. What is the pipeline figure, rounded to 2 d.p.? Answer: 2.83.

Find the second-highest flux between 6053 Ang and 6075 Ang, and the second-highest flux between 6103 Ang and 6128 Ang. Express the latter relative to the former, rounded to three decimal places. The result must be 0.969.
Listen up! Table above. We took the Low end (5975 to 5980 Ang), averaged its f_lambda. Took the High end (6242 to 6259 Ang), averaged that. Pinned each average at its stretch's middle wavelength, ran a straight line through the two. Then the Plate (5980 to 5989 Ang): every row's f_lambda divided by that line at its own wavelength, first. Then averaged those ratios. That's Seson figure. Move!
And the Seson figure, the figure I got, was 1.24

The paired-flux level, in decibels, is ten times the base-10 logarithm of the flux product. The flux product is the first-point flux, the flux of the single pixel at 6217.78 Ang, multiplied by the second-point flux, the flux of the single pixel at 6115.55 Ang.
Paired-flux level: 24.3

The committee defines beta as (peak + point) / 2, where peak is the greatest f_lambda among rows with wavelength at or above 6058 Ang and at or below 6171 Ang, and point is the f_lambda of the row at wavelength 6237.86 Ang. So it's 16.0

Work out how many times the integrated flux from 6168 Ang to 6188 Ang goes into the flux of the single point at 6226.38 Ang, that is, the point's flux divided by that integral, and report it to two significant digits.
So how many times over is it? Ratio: 0.055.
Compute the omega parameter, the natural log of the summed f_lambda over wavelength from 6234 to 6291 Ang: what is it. 5.73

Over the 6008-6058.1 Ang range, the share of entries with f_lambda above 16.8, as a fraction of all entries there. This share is 0.28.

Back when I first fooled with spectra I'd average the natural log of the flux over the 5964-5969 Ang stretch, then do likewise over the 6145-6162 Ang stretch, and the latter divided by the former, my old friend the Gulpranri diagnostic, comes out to 0.96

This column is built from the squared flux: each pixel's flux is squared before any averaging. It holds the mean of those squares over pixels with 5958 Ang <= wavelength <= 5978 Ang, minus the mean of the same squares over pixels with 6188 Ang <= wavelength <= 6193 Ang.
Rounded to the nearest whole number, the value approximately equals 32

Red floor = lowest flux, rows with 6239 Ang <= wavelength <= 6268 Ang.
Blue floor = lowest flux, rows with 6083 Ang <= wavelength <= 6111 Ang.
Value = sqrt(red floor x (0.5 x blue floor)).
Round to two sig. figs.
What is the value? 9.2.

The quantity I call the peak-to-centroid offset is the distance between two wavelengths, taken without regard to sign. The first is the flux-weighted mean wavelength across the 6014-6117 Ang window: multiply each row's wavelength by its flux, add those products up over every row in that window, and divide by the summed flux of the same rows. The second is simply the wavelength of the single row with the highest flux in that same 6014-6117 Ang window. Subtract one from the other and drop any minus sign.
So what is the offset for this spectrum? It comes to 6.0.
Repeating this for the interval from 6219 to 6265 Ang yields 16.1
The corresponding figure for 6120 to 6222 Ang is 46.7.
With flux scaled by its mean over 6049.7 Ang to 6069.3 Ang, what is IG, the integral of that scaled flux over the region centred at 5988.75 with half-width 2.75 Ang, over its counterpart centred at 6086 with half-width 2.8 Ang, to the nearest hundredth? 1.13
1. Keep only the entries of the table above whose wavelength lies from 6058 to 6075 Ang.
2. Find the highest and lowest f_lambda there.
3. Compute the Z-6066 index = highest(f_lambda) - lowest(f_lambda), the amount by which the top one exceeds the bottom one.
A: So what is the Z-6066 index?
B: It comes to 4.2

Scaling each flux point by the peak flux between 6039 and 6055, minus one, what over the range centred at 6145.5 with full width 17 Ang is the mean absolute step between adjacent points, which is 0.082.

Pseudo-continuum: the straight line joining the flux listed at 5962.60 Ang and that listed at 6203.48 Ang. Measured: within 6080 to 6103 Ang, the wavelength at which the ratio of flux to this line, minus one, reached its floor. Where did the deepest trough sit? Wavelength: 6090.25 Ang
